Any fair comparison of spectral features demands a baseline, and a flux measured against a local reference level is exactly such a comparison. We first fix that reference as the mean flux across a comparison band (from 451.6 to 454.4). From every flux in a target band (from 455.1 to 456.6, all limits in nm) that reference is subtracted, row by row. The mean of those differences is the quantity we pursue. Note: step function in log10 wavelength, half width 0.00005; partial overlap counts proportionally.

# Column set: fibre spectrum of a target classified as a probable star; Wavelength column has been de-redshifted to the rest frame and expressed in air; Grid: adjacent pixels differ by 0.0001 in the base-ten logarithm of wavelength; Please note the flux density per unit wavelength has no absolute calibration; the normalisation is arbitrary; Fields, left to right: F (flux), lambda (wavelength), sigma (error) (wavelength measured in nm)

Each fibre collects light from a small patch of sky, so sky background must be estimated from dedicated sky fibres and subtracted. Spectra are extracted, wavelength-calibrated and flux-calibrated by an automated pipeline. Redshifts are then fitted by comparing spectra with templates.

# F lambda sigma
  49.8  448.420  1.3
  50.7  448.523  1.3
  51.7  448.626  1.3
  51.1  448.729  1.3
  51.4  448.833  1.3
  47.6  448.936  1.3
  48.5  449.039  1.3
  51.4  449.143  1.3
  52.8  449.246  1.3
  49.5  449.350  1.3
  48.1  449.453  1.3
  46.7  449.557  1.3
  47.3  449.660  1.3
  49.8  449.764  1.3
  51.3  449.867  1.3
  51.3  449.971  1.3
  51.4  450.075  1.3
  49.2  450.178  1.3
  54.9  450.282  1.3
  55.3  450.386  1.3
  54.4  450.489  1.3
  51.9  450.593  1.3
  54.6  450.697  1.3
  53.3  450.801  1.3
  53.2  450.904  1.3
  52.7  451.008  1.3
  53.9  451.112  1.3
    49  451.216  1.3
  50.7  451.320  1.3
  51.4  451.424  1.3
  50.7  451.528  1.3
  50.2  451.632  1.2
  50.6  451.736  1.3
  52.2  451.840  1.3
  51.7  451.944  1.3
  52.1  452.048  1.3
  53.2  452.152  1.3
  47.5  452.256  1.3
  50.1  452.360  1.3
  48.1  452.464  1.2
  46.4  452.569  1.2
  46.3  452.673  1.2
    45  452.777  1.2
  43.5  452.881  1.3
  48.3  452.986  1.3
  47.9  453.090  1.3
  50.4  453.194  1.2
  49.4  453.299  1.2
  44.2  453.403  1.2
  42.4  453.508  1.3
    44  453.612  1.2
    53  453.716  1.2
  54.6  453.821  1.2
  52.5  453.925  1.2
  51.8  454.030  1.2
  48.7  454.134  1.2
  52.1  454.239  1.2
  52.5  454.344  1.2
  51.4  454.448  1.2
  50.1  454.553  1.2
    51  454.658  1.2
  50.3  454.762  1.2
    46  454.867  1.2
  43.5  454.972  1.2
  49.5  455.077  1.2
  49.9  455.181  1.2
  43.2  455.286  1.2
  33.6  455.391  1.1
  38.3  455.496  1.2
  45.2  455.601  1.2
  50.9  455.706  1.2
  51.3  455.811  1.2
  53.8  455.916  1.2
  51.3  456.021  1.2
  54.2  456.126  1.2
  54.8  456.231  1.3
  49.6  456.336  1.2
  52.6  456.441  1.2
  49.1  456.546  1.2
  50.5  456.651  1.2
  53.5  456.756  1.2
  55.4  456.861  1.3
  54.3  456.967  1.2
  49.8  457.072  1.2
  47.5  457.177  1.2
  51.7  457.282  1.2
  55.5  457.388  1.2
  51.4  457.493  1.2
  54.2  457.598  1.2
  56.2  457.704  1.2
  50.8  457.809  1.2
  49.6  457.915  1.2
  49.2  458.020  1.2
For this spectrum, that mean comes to -0.8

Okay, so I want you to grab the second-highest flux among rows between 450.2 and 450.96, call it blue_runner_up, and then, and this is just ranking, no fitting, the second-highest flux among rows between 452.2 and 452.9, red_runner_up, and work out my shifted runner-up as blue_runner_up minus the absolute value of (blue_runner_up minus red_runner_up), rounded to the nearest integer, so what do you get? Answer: 48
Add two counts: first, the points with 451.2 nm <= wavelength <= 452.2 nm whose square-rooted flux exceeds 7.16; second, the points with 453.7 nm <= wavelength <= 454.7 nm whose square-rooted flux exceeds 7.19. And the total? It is 11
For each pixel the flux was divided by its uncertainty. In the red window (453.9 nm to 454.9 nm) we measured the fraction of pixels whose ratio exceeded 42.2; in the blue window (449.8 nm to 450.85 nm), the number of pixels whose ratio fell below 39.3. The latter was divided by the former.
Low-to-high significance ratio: 2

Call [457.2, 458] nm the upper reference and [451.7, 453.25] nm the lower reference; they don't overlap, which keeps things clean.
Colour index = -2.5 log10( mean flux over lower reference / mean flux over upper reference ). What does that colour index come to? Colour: 0.08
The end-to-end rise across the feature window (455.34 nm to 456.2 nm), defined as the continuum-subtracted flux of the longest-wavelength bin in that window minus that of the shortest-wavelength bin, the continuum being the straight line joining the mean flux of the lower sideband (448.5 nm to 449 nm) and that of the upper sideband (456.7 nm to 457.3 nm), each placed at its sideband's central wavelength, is 20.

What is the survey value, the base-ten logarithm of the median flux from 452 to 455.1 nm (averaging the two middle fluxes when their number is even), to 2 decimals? 1.69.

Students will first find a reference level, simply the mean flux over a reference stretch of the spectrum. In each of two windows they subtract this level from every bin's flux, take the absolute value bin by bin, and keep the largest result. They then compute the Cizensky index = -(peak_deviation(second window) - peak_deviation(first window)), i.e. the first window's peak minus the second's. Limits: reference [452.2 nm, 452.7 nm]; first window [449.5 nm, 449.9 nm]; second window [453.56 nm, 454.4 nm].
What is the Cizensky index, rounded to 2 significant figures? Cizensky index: -3.3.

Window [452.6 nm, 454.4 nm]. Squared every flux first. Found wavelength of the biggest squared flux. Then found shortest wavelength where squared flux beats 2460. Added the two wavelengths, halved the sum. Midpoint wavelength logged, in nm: 453.51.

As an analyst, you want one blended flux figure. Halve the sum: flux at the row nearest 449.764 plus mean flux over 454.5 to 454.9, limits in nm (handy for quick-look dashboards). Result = 49.6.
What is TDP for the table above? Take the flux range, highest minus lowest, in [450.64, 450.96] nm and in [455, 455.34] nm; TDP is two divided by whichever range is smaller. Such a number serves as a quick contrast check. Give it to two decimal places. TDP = 1.43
